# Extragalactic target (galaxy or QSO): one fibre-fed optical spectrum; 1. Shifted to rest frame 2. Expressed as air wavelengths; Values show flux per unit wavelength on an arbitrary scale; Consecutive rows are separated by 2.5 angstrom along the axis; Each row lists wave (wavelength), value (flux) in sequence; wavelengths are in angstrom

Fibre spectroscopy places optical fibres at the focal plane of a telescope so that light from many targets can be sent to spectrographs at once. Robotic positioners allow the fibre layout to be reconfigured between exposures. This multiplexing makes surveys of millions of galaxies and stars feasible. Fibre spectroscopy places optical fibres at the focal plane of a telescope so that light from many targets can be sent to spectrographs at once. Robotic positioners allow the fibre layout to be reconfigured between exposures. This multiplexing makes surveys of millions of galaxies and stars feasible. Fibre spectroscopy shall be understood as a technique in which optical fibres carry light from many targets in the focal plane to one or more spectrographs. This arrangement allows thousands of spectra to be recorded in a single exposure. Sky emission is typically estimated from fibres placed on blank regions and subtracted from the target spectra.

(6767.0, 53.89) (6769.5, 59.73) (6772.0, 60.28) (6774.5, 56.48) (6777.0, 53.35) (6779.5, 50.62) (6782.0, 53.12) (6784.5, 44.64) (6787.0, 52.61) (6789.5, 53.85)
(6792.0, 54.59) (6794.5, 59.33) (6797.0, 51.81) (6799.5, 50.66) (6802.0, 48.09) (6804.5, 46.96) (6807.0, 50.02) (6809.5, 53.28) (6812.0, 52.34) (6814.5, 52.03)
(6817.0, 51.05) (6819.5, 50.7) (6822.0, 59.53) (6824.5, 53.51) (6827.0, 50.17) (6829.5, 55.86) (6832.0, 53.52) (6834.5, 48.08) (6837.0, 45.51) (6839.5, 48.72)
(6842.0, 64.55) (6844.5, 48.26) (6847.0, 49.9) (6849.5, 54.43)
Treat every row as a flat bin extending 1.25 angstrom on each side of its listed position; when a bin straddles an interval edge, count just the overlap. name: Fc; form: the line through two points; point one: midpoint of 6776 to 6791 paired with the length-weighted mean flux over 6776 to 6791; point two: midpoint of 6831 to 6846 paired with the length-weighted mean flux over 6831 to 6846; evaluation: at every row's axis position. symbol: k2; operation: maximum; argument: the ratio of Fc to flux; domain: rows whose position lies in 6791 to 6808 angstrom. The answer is 1.09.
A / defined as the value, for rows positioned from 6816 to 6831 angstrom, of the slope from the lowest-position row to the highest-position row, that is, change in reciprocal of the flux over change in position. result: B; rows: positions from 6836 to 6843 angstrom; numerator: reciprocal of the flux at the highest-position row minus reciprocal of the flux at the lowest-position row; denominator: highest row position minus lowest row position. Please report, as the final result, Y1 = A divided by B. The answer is 0.1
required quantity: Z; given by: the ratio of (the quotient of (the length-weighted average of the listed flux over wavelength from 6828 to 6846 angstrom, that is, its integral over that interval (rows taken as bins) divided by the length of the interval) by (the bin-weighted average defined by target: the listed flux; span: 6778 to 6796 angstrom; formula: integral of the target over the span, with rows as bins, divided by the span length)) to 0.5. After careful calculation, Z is 1.97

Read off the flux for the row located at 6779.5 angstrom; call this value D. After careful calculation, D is 50.62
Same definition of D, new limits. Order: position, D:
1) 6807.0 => 50.02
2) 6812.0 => 52.34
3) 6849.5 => 54.43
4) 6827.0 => 50.17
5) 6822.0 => 59.53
